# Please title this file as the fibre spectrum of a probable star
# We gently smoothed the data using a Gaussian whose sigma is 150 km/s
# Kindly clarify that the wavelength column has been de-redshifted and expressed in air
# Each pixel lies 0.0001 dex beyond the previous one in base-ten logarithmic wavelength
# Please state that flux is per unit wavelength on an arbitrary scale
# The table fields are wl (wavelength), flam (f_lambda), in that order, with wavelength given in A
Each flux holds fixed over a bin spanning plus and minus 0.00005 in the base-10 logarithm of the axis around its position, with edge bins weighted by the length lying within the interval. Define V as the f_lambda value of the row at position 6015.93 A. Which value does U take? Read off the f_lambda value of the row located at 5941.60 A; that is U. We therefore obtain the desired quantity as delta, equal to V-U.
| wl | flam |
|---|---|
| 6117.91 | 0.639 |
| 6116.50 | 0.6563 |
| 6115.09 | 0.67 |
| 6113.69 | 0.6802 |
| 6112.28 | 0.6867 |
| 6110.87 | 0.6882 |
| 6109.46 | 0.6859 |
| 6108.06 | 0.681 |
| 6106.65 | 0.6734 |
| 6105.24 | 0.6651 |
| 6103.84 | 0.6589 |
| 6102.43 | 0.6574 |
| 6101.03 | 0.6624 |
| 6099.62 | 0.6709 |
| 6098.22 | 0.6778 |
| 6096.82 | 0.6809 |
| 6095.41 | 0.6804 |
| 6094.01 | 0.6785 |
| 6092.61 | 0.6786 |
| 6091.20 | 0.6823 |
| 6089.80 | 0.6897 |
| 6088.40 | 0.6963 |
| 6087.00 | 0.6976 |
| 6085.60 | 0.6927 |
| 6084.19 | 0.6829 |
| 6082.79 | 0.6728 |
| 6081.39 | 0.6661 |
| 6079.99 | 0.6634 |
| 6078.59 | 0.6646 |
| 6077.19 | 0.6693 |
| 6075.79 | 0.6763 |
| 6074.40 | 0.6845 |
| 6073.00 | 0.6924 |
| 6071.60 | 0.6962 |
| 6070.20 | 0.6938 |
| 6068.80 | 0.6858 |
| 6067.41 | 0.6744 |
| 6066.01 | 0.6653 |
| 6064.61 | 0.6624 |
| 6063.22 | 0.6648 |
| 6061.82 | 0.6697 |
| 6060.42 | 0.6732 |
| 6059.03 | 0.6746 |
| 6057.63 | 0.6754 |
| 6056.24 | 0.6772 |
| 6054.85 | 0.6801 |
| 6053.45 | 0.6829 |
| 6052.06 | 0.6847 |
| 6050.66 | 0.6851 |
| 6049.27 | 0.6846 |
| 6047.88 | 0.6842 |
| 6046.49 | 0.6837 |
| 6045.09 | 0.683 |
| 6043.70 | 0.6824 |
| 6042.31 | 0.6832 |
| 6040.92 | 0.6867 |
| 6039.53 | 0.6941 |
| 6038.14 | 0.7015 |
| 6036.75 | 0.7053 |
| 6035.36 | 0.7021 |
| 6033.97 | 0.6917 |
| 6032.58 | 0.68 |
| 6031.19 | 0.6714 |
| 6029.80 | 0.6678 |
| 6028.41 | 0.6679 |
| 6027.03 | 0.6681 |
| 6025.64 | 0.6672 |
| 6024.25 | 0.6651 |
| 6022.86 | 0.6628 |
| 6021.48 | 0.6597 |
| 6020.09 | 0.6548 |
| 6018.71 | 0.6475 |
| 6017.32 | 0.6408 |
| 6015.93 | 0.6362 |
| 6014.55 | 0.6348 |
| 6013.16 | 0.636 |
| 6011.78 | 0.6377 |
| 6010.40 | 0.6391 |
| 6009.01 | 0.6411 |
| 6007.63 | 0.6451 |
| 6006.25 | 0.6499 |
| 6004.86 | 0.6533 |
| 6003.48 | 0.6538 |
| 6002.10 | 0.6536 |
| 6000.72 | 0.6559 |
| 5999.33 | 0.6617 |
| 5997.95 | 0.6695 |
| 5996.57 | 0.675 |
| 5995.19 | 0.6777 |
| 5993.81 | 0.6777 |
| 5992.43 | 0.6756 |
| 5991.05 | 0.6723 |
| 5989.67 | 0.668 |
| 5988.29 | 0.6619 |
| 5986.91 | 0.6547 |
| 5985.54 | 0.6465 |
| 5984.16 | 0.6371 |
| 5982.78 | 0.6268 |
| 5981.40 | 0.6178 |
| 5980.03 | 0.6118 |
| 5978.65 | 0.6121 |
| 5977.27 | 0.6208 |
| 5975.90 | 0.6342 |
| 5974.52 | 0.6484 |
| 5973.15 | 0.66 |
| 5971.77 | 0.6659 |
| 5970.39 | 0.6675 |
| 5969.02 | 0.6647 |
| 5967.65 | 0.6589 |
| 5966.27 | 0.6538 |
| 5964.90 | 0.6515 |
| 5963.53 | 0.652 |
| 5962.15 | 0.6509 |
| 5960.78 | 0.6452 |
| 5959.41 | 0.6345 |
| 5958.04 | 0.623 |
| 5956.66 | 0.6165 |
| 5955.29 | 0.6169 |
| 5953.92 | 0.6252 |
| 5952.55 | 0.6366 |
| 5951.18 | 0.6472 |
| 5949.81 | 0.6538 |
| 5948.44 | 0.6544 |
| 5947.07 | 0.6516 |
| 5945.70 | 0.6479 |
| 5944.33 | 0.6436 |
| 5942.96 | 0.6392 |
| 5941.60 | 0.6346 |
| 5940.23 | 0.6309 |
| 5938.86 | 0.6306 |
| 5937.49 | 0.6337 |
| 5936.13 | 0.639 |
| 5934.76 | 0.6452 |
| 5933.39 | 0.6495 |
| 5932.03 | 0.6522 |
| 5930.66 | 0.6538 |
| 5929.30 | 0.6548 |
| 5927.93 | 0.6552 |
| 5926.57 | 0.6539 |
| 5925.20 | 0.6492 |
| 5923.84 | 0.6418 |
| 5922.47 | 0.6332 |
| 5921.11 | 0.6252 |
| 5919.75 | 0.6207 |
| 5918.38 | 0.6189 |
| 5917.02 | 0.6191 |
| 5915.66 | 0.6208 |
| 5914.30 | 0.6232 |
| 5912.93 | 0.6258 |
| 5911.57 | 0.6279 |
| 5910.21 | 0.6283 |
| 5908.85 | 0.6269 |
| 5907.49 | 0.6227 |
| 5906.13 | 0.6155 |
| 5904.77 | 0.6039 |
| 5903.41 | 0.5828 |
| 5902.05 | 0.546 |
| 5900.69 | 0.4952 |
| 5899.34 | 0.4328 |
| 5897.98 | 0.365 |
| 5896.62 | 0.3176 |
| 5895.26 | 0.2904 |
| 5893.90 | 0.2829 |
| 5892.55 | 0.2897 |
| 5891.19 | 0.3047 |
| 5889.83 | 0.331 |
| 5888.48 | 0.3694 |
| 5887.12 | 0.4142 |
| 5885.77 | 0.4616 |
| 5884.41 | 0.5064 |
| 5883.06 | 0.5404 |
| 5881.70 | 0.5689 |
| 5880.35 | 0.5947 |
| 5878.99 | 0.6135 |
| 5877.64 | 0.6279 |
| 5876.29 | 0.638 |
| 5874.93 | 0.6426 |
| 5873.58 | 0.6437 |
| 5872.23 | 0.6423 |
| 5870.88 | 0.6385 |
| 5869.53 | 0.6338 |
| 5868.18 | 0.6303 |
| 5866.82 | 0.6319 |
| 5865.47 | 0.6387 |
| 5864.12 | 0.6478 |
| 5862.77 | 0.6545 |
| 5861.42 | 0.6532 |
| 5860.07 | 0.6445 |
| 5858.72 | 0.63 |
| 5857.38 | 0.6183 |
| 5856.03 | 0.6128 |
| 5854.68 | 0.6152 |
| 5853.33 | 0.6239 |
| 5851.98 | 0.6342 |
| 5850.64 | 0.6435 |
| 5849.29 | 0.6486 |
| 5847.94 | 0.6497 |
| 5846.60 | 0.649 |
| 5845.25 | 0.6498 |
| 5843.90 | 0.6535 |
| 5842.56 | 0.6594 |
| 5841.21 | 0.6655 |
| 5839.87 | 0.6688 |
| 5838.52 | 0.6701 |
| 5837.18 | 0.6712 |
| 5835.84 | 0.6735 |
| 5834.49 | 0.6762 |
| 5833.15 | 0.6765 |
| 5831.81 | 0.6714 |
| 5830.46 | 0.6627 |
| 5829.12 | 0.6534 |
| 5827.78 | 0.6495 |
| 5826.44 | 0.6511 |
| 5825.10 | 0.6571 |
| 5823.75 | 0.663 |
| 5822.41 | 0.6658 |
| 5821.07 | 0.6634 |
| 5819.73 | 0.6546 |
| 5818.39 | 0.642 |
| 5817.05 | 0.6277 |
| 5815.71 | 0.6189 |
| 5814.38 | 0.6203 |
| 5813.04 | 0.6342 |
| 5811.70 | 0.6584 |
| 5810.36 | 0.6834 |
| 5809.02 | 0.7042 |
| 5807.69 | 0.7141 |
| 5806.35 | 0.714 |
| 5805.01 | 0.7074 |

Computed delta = 0.00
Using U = 0.6346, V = 0.6362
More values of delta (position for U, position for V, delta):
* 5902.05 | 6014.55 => 0.09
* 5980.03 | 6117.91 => 0.03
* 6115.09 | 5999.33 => -0.01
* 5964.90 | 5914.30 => -0.03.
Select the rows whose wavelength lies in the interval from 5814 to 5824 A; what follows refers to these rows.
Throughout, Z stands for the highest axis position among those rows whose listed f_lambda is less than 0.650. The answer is 5818.39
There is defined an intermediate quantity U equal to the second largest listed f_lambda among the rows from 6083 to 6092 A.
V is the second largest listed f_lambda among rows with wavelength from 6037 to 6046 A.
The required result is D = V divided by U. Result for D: 1.00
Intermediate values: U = 0.6963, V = 0.6941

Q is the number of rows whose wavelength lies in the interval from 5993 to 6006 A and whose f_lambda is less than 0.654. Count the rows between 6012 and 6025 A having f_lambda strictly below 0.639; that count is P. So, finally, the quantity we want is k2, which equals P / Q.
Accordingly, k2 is 1.00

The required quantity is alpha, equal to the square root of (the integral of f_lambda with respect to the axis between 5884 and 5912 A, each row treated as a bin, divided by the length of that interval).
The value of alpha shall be 0.679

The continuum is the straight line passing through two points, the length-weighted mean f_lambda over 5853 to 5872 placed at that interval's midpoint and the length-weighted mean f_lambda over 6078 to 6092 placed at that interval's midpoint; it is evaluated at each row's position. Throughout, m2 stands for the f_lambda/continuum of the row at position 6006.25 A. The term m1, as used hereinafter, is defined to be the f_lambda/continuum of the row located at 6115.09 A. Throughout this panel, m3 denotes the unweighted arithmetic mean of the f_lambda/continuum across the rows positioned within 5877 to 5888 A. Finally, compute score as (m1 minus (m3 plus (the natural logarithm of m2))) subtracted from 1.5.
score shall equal 1.35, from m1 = 0.98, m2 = 0.98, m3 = 0.85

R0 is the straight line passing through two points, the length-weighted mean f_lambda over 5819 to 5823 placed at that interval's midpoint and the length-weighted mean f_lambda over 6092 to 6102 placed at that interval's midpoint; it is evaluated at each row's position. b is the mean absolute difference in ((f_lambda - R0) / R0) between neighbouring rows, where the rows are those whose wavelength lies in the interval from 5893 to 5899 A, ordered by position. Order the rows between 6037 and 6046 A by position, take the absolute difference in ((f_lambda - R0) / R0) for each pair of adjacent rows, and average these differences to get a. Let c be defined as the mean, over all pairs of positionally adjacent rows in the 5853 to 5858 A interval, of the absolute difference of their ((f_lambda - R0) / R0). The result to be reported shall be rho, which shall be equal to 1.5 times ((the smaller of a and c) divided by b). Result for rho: 0.22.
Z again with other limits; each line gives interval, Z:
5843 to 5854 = 5853.33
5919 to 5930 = 5925.20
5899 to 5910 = 5908.85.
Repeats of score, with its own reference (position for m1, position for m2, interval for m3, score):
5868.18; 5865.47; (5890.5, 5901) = 1.06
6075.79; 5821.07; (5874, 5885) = 1.49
